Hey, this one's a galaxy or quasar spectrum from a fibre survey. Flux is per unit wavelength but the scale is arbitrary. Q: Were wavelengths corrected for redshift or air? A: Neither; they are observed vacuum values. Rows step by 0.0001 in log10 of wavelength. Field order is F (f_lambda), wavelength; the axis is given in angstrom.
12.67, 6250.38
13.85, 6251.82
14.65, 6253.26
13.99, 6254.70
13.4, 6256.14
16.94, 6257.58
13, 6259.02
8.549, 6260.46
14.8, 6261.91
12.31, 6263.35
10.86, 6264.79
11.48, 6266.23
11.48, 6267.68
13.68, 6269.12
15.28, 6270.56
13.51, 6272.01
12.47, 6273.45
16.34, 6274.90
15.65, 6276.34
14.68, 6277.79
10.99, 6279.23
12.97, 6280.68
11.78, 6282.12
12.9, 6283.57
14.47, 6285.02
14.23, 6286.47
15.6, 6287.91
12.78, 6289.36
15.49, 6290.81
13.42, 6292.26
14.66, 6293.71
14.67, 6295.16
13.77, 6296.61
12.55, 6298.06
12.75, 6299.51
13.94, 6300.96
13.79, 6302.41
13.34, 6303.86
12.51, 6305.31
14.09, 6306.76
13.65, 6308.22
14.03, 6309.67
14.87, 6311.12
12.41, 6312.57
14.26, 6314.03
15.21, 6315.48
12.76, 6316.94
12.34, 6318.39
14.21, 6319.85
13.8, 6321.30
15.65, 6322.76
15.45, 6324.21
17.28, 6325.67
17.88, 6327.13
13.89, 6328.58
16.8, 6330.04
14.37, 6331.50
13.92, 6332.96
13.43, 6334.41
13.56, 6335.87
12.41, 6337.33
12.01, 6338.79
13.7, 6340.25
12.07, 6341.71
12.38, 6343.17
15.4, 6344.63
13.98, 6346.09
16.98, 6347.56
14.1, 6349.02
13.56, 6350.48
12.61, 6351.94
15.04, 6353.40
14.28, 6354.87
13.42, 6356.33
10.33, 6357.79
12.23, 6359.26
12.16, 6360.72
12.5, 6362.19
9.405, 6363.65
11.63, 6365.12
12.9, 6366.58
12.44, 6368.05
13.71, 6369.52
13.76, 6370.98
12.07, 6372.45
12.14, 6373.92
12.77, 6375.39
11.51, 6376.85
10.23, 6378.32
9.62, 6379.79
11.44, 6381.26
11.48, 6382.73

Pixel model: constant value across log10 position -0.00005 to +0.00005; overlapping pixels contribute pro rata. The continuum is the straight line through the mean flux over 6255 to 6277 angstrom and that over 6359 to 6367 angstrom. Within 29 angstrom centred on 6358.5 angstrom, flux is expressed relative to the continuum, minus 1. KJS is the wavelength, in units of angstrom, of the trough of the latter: 6363.65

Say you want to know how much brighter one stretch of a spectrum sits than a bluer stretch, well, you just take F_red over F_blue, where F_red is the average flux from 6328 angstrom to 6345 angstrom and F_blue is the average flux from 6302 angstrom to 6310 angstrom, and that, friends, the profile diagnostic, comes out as 1.01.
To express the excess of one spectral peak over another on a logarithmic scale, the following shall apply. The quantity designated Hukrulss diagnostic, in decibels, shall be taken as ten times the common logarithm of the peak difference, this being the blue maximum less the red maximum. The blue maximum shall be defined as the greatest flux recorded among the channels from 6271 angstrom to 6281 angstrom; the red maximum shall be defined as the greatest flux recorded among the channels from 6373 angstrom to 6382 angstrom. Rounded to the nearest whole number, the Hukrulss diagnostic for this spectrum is 6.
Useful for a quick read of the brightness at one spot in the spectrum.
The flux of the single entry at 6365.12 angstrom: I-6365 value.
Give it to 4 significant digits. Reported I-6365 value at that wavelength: 11.63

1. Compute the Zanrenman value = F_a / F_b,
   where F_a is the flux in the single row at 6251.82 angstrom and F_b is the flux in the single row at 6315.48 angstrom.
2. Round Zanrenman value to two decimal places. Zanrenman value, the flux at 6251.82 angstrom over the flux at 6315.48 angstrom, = 0.91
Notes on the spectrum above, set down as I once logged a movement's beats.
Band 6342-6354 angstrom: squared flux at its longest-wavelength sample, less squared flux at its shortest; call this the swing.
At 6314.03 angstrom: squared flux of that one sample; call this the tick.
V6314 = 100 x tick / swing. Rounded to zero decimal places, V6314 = 279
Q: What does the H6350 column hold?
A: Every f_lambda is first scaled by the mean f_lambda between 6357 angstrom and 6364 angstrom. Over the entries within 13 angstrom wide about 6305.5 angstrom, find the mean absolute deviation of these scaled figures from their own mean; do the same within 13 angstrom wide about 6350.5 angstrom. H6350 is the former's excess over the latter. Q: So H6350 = -0.04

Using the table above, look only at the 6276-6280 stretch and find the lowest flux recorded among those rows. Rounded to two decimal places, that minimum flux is 10.99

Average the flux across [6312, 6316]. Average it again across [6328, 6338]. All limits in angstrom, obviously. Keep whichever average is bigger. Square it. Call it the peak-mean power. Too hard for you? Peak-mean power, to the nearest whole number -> 198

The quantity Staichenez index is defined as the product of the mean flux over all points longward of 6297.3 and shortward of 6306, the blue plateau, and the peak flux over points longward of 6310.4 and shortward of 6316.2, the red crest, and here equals 200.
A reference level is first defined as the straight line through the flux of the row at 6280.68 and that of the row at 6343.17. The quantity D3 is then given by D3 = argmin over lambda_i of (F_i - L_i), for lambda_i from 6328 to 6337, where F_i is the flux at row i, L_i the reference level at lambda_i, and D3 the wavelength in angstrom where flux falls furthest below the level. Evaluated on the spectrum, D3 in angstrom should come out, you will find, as 6334.41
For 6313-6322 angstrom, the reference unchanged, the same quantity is 6318.39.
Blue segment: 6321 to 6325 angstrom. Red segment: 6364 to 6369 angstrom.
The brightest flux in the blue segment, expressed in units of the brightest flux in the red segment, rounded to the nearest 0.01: 1.21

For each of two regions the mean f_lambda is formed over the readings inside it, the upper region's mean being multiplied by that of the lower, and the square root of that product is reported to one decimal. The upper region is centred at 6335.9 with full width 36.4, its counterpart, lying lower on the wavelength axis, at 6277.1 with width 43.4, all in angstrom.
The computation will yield 13.9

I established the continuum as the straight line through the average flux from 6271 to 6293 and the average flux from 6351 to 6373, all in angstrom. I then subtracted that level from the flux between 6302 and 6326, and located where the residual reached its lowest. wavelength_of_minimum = 6305.31 angstrom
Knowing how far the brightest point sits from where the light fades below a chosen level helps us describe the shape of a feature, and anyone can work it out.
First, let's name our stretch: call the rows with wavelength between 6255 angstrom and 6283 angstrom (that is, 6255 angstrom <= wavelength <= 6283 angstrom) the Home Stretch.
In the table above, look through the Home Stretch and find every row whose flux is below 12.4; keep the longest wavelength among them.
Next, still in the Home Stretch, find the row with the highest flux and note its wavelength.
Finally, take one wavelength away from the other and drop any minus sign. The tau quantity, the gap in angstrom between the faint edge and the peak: 24.5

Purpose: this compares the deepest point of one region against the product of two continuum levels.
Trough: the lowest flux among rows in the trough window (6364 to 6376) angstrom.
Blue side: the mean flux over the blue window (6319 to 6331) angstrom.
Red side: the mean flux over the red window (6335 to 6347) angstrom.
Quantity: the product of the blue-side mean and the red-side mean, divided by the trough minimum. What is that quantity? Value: 18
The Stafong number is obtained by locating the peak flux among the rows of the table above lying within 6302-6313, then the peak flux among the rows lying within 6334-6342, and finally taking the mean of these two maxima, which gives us 14.3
